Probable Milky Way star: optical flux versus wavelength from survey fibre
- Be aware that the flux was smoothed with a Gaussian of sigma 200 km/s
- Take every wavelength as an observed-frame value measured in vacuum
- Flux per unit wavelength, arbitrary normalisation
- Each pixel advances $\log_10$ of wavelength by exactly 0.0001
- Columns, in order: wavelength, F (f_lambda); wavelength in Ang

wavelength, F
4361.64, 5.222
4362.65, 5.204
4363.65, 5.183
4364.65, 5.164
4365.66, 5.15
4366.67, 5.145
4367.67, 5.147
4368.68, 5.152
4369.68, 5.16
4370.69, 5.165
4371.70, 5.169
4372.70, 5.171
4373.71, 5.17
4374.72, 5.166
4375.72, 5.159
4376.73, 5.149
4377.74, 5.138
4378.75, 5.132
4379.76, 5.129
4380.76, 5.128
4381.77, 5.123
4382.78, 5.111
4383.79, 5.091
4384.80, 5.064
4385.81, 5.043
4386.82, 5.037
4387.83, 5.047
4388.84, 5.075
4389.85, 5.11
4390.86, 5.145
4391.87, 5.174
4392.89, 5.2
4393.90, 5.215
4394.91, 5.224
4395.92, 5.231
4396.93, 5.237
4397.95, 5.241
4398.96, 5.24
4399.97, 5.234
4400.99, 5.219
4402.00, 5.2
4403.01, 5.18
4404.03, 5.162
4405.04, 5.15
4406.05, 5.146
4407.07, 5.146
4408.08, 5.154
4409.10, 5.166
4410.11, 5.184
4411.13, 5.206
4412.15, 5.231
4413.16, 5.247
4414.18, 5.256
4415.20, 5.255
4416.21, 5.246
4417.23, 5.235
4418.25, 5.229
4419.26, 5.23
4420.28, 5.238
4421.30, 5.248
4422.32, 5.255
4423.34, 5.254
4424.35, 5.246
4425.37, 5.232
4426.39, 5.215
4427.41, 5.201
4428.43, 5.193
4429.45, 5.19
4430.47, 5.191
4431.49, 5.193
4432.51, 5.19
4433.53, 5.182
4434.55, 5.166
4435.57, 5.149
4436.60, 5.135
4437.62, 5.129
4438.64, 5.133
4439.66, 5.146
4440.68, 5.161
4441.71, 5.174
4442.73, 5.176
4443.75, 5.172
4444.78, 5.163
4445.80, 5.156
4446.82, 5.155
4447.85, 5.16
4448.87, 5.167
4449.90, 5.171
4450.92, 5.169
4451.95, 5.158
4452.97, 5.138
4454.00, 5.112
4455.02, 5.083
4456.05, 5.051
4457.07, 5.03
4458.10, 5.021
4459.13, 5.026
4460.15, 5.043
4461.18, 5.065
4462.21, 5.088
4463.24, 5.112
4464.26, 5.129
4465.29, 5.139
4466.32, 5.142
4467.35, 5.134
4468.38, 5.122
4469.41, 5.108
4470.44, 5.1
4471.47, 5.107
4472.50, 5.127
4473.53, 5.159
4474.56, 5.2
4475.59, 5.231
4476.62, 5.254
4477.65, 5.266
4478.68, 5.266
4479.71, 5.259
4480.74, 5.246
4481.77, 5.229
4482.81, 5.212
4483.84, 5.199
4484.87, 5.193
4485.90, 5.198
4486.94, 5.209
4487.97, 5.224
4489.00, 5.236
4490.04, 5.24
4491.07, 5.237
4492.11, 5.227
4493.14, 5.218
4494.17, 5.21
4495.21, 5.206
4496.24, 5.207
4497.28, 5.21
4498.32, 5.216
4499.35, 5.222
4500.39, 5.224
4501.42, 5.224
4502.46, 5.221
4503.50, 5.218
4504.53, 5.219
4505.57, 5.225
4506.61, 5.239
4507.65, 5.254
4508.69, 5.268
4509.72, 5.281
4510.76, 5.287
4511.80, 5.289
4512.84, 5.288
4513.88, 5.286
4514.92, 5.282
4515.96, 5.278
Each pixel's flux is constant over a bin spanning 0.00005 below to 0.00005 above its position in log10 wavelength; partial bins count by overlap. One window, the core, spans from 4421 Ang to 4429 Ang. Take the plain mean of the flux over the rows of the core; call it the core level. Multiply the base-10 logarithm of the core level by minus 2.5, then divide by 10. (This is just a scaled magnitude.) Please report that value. -0.1796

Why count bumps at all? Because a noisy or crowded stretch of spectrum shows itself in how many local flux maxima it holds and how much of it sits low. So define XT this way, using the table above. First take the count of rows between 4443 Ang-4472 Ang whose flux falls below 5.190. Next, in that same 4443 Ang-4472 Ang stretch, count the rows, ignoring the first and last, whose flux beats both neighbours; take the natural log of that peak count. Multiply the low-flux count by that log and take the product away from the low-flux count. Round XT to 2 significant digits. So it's 8.6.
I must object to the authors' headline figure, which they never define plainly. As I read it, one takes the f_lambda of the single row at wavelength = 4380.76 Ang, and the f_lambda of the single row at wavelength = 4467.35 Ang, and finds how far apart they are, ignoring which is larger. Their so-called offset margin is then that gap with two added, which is 2.01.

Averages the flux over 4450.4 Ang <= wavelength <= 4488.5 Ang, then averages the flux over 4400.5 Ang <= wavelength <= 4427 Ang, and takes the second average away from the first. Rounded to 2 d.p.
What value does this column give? -0.06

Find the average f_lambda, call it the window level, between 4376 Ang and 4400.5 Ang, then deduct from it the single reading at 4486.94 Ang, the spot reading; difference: -0.06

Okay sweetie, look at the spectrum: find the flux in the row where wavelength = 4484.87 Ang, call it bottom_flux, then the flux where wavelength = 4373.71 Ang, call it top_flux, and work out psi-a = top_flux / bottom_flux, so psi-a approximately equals 0.996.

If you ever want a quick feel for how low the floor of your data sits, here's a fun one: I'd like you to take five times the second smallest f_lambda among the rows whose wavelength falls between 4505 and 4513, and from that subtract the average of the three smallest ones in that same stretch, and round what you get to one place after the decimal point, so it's 21.0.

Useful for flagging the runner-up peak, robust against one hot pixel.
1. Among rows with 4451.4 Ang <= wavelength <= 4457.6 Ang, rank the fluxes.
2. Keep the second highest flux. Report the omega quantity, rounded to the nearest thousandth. 5.138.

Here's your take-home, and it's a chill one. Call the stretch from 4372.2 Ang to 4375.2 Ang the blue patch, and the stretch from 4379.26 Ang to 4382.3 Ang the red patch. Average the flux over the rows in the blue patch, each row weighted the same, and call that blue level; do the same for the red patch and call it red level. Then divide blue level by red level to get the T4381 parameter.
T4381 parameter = 1.01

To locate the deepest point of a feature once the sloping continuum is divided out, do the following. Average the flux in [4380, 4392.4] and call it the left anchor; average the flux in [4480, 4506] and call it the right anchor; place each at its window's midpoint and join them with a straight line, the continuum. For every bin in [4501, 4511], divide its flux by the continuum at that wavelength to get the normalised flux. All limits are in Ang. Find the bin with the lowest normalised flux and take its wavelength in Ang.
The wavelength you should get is 4504.53 Ang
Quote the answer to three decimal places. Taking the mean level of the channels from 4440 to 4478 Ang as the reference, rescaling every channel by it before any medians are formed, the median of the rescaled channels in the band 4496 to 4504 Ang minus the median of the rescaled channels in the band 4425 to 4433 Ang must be 0.005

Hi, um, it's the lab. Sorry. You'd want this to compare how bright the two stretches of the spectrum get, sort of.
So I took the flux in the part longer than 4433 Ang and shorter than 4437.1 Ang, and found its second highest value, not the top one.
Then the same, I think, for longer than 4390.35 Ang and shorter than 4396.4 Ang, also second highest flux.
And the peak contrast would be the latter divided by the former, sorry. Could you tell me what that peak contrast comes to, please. 1.01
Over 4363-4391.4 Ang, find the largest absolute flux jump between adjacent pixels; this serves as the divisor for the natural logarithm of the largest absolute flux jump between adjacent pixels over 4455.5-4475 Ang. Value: -91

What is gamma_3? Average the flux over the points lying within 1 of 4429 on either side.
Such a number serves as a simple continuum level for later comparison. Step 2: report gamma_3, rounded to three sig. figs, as 5.19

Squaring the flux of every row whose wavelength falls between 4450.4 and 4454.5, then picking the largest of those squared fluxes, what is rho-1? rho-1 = 26.7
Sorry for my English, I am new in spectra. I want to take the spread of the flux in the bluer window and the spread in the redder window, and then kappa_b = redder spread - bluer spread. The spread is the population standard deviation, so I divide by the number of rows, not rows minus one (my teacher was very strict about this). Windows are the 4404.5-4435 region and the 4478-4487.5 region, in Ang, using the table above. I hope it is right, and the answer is -0.010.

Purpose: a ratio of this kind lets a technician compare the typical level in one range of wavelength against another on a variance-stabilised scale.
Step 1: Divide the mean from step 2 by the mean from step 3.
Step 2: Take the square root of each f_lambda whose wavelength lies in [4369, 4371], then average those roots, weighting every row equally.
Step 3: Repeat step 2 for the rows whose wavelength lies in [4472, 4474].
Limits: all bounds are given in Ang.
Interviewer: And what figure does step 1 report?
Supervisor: 1.00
